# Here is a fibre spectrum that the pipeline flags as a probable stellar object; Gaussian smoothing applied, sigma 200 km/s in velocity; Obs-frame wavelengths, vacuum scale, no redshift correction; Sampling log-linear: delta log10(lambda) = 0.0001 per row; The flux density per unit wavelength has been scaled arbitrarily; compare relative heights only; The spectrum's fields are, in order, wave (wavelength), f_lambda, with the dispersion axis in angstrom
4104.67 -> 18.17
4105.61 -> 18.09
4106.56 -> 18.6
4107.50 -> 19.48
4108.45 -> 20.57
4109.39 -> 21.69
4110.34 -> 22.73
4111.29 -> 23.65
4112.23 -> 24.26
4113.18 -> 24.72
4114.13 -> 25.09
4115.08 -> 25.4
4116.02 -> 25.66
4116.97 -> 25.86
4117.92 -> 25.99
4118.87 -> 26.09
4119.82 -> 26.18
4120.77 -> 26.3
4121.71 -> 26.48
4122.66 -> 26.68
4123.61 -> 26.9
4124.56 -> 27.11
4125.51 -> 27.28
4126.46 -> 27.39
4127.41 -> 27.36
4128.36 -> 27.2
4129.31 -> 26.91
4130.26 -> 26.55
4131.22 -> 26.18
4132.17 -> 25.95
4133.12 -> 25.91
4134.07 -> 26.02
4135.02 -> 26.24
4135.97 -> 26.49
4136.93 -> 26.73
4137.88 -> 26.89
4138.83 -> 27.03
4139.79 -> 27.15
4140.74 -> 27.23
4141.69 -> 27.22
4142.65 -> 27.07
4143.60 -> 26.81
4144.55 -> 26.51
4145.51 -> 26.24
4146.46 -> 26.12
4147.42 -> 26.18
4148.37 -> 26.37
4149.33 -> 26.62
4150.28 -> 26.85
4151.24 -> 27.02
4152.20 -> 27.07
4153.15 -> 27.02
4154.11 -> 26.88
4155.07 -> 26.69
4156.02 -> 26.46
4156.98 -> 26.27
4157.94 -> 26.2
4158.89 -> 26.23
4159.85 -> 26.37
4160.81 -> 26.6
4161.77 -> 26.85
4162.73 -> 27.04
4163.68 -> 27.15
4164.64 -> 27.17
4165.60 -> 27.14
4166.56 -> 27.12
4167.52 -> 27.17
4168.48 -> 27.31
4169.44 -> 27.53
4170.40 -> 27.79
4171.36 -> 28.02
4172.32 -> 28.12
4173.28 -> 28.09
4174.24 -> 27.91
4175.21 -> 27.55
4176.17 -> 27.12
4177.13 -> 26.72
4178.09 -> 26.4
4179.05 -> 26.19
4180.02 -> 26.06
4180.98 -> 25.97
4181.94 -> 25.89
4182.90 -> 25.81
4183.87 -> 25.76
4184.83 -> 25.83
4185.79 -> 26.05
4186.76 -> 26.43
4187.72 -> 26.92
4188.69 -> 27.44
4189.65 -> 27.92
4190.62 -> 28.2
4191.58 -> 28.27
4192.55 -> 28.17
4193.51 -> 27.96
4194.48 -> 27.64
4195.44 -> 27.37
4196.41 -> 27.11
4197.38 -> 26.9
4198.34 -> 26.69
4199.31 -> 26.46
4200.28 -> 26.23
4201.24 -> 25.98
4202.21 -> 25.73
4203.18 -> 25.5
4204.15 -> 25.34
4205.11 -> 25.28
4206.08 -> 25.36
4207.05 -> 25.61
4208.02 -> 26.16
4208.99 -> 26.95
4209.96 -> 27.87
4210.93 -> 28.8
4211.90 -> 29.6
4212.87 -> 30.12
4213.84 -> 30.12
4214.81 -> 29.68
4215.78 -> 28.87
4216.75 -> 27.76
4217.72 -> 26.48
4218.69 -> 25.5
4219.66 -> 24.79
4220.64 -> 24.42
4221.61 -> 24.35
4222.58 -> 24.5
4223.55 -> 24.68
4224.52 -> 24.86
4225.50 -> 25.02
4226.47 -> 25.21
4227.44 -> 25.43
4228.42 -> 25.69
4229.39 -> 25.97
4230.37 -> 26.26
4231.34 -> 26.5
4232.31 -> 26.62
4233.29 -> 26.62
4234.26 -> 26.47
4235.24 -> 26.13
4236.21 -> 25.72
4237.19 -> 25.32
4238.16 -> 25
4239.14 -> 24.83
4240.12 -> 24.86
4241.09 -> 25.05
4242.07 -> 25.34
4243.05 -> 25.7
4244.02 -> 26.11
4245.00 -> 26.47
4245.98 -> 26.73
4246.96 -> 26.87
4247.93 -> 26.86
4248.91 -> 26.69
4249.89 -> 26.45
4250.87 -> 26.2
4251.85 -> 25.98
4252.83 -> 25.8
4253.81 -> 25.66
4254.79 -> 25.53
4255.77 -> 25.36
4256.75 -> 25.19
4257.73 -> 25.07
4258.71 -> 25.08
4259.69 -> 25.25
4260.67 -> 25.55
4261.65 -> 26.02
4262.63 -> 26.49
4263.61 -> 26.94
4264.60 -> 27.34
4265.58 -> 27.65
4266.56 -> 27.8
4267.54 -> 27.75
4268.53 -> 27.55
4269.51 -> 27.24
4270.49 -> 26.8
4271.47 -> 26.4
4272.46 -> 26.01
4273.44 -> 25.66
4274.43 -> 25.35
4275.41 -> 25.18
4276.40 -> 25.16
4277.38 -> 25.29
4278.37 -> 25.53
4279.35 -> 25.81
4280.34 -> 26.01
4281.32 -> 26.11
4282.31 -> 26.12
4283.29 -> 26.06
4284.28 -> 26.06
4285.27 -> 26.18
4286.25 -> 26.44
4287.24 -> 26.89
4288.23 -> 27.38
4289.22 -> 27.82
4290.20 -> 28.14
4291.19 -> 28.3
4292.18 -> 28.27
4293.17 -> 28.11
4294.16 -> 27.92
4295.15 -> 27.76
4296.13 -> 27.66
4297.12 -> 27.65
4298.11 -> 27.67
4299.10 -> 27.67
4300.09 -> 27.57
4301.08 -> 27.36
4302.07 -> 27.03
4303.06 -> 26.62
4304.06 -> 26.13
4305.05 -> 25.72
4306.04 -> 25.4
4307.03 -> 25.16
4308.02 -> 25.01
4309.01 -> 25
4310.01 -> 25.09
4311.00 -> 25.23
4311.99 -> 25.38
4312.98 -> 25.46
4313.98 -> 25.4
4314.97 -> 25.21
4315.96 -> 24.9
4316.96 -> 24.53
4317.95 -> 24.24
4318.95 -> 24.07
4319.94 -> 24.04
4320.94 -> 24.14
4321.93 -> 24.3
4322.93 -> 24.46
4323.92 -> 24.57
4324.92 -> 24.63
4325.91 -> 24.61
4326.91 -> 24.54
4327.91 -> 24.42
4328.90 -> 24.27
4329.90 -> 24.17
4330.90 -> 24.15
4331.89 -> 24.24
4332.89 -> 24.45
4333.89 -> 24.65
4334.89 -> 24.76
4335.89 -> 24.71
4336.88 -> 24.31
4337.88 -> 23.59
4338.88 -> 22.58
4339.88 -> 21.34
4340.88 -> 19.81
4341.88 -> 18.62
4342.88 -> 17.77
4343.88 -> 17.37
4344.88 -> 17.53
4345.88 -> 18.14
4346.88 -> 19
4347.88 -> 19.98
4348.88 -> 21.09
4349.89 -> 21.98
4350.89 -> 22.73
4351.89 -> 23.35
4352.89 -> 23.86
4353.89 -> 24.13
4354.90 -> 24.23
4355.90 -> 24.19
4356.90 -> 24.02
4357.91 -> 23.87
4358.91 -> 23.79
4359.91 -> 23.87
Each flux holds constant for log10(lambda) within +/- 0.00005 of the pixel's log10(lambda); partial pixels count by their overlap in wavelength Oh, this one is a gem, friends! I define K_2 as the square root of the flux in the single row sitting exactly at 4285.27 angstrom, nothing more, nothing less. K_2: 5.12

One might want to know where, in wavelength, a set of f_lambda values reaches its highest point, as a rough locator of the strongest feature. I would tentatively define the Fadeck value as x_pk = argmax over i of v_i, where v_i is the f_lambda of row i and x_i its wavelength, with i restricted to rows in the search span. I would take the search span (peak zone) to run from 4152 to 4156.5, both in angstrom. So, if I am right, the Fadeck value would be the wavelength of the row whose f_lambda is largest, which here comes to 4152.20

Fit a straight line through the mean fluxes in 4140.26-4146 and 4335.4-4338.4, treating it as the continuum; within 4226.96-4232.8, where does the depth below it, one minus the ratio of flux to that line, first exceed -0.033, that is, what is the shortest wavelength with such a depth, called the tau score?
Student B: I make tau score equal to 4227.44 angstrom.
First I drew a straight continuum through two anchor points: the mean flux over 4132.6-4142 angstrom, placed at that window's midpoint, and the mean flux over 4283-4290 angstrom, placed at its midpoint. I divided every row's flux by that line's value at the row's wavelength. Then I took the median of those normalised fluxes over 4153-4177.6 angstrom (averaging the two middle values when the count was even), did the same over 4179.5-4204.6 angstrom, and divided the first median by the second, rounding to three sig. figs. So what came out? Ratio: 1.03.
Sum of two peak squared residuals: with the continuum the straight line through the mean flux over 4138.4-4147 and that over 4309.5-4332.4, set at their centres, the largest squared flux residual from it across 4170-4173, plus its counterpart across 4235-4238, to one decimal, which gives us 3.0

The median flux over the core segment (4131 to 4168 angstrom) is 26.7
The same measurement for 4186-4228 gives 26.5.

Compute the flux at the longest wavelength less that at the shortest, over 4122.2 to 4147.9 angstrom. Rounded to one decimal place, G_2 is -0.5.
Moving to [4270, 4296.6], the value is 0.9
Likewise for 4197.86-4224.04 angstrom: -2.0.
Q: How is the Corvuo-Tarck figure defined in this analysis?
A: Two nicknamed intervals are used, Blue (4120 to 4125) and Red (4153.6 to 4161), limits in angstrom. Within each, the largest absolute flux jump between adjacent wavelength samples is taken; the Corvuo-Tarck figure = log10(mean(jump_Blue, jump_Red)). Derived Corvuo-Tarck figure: -0.65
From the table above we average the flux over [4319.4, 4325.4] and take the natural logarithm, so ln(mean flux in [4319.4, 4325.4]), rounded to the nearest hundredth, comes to 3.19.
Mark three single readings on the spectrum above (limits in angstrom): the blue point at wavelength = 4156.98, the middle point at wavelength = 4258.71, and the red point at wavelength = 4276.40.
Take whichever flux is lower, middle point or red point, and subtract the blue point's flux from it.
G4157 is -1.2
